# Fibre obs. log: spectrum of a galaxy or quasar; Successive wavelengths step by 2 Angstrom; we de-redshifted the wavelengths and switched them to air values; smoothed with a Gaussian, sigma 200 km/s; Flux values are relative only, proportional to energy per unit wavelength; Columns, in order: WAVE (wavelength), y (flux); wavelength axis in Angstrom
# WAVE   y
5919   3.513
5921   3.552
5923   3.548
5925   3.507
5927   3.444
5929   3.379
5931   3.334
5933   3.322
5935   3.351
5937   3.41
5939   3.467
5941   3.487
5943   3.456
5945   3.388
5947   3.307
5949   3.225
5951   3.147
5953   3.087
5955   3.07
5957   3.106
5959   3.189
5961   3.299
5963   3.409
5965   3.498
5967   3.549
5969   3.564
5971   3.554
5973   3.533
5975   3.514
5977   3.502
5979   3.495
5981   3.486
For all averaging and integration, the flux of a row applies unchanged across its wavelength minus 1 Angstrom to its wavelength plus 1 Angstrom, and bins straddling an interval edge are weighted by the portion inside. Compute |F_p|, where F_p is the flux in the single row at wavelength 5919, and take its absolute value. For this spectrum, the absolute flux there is 3.51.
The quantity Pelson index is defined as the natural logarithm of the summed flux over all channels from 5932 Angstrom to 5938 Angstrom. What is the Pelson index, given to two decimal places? 2.31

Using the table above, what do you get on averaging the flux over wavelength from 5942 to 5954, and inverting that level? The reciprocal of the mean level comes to 0.306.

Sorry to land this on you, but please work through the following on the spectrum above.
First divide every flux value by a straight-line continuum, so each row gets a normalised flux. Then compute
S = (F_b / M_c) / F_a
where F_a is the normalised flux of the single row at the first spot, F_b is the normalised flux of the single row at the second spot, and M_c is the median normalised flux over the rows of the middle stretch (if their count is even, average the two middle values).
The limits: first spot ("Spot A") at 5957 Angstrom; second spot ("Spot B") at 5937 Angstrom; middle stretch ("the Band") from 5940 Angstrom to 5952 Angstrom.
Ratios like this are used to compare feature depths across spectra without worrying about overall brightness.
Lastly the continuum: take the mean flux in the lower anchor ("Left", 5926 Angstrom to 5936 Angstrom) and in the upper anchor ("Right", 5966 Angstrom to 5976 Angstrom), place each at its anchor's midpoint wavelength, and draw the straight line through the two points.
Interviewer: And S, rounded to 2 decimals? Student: 1.15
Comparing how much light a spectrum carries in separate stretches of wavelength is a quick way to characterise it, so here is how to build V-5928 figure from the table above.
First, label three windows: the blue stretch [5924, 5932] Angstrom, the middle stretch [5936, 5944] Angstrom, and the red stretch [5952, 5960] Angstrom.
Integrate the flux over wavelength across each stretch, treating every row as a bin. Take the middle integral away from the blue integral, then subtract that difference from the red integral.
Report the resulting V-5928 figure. 25.2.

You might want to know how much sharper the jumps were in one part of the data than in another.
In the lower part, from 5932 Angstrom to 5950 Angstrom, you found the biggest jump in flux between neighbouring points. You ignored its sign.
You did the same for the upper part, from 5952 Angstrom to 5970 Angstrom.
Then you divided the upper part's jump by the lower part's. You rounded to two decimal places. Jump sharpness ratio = 1.34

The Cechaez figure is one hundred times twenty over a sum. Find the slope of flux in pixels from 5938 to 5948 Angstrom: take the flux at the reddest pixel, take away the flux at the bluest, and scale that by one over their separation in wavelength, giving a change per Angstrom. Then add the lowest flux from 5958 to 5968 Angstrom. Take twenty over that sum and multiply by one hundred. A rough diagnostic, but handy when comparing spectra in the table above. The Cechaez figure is 631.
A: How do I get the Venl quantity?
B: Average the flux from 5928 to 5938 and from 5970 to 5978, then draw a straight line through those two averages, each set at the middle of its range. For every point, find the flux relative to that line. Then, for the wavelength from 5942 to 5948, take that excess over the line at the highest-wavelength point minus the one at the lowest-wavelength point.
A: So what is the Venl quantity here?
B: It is -0.17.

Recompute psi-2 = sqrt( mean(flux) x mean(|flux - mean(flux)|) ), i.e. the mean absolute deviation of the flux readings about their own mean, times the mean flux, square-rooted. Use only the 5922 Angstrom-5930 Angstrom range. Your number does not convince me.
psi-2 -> 0.45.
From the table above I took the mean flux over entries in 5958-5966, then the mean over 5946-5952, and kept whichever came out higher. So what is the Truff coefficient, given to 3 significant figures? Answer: 3.35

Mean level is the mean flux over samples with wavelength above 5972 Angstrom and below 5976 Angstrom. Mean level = 3.52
